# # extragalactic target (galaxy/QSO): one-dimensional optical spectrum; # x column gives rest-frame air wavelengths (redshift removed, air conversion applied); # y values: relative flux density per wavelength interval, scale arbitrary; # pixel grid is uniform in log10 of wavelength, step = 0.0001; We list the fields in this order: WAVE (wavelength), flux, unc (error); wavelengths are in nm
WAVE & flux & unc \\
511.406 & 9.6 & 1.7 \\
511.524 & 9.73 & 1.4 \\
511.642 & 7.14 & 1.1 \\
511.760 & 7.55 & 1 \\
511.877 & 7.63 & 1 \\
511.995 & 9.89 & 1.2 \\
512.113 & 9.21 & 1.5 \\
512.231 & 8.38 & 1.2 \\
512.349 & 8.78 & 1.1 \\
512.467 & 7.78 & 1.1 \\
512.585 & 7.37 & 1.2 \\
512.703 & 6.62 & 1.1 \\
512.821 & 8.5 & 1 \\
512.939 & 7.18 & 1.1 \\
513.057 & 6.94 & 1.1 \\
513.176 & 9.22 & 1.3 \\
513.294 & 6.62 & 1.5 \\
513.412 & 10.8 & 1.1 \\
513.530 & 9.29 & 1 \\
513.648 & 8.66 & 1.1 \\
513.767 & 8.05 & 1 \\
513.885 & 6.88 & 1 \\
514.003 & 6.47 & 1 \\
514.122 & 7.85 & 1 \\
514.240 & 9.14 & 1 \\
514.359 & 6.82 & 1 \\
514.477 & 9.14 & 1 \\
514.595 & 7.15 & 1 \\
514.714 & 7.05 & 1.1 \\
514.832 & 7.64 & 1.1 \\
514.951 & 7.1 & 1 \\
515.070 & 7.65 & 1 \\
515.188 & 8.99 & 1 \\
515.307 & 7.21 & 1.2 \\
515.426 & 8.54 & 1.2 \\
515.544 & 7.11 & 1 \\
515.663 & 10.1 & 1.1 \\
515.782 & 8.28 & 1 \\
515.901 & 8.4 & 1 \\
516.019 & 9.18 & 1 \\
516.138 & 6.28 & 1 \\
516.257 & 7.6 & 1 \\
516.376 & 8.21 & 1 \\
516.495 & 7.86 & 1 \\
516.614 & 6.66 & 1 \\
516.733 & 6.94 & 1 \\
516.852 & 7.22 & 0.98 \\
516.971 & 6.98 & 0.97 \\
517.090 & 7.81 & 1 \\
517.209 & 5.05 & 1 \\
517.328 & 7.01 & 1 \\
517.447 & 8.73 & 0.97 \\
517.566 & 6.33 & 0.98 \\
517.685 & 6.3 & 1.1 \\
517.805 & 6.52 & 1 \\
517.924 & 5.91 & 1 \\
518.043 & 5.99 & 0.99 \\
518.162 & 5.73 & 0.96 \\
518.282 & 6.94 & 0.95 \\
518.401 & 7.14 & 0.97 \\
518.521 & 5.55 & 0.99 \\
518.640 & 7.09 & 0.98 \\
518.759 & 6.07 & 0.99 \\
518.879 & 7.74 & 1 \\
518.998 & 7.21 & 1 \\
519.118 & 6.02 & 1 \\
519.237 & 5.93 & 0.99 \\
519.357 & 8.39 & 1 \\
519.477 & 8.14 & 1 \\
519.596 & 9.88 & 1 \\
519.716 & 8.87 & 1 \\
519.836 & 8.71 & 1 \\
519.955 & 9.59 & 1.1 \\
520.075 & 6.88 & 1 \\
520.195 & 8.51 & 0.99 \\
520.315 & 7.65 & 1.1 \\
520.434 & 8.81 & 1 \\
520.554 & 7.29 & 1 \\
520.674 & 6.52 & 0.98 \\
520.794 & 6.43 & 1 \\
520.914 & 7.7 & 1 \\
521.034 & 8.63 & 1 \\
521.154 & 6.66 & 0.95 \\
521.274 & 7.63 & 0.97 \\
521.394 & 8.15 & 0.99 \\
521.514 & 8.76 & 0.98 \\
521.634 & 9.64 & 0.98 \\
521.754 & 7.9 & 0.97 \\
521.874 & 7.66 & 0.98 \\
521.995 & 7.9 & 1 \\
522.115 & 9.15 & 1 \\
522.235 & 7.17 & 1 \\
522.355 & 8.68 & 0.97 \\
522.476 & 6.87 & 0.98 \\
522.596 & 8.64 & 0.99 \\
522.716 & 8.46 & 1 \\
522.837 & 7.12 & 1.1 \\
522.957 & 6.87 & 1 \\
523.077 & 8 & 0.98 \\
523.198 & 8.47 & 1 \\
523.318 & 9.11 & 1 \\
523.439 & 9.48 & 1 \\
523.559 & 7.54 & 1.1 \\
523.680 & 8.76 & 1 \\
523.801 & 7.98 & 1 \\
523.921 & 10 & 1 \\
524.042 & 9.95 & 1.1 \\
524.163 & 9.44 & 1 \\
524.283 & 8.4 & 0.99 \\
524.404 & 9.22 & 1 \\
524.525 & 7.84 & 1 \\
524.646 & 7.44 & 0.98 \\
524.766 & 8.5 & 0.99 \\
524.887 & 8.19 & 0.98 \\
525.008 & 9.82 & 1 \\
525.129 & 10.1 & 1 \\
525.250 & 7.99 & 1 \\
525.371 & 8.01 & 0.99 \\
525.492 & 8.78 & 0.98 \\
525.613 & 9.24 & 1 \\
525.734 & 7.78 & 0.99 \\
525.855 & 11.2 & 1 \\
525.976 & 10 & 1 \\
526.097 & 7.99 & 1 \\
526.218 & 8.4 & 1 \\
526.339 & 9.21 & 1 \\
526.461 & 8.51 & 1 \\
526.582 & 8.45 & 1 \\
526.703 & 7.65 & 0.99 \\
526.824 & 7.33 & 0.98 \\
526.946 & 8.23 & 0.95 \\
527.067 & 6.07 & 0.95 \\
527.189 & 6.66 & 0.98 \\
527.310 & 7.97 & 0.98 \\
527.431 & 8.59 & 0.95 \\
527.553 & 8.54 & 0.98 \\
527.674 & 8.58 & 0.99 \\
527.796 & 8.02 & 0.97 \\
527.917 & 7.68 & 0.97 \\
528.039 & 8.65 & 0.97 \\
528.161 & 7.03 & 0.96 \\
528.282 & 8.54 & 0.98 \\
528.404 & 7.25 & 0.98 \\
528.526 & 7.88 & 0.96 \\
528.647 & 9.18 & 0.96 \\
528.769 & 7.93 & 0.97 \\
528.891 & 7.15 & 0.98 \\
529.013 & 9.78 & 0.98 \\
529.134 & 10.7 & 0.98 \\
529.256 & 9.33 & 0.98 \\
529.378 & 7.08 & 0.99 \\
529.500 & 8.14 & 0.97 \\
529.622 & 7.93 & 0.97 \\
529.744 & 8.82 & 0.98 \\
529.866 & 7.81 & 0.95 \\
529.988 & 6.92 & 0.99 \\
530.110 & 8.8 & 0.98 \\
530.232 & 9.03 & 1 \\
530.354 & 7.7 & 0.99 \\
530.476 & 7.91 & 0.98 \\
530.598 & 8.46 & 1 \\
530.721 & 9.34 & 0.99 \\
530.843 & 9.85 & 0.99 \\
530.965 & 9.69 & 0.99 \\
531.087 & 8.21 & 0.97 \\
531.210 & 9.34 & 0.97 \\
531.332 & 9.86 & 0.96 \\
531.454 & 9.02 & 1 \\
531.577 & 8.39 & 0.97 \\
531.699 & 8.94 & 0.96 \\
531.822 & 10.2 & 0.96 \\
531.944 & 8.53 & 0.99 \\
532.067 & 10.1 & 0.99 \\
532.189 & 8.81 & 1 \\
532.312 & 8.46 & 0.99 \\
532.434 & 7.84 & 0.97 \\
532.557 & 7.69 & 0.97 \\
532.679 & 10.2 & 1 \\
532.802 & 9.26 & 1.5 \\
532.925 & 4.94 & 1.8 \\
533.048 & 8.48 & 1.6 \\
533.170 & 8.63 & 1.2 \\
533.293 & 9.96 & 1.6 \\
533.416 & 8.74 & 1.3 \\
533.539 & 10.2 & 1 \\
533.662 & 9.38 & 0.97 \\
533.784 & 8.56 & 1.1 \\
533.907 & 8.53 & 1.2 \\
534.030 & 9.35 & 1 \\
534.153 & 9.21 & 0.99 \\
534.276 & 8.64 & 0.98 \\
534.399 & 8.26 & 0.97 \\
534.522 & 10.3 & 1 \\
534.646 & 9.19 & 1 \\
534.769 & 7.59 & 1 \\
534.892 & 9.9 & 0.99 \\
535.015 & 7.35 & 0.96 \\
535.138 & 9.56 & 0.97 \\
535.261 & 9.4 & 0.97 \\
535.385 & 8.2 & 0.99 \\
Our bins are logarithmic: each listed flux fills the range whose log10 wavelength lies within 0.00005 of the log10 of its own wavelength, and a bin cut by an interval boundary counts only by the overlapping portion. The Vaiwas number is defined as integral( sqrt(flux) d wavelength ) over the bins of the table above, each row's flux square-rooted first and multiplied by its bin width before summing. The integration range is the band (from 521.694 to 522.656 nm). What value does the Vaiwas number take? 2.72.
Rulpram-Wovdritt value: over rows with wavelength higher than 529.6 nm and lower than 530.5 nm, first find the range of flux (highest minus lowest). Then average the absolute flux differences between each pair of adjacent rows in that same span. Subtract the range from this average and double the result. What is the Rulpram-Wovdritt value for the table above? -2.4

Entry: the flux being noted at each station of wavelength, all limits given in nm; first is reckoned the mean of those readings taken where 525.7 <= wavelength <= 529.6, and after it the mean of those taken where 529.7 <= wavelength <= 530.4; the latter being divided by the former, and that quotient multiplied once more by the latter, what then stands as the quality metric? 8.1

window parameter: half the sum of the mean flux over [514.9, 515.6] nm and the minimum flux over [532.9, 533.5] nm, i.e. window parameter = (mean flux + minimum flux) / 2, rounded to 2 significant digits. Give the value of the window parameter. 6.4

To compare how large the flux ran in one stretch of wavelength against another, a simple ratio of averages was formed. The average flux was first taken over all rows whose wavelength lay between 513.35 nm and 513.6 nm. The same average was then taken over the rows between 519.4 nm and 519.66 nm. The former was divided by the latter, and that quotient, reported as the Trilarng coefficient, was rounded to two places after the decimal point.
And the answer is 1.11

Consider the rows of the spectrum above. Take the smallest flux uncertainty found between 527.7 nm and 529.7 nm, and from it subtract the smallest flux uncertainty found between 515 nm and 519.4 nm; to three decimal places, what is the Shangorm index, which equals 0.010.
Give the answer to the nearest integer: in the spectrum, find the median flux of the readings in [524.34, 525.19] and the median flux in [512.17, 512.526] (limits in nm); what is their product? 71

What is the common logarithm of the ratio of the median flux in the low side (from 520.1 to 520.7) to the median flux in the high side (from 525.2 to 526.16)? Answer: -0.04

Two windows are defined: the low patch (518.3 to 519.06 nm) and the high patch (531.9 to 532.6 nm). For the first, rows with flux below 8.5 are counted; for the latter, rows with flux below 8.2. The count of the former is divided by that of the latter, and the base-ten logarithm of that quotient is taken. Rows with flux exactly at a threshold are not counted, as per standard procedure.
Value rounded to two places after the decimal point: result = 0.48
